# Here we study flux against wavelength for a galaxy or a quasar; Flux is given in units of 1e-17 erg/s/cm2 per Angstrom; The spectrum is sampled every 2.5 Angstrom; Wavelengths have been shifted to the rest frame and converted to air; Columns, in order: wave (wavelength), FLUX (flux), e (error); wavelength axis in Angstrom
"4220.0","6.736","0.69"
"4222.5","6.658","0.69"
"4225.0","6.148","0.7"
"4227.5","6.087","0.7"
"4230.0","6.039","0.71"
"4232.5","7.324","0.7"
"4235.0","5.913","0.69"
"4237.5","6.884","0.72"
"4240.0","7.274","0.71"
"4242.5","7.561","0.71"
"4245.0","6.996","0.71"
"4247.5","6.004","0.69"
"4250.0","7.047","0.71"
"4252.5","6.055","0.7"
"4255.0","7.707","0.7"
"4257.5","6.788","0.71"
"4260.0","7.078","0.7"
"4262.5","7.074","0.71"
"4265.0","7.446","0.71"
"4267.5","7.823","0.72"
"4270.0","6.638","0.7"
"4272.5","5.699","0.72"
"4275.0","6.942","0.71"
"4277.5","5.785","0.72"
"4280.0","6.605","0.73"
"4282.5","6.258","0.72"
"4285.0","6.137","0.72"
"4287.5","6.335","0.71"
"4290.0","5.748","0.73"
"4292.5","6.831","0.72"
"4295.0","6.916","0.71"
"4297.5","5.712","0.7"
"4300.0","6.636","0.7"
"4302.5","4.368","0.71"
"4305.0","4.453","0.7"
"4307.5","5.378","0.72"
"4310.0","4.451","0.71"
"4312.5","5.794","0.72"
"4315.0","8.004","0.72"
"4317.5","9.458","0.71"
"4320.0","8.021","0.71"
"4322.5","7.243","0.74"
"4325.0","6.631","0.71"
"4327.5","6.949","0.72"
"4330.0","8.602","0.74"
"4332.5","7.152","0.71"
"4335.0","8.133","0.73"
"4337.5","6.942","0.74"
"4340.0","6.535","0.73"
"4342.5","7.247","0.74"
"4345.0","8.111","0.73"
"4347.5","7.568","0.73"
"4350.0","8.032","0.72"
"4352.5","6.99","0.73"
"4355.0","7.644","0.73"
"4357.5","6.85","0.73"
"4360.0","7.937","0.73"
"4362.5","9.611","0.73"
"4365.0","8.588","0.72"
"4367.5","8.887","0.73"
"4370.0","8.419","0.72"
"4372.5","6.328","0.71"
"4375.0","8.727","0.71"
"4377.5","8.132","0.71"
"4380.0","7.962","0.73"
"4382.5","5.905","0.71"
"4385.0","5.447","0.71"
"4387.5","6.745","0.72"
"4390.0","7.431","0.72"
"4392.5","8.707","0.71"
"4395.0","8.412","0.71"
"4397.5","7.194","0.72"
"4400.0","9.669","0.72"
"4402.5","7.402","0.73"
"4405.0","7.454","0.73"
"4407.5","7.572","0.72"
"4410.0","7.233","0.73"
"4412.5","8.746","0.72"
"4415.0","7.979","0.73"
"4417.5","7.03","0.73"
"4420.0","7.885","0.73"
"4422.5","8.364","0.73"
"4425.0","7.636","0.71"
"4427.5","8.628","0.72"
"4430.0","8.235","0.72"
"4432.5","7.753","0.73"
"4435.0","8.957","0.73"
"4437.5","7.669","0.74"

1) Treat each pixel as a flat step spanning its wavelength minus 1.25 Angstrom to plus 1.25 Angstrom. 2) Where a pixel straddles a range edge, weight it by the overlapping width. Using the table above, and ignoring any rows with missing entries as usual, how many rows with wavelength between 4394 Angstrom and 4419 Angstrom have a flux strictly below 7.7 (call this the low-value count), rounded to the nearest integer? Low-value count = 6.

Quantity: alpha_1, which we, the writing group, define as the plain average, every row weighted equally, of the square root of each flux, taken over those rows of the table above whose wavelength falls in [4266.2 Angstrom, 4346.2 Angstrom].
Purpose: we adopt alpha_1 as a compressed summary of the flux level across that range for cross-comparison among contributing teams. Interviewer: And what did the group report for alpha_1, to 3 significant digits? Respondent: 2.57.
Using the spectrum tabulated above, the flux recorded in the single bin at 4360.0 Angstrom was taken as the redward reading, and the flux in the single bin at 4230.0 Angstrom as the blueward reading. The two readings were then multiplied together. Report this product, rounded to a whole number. 48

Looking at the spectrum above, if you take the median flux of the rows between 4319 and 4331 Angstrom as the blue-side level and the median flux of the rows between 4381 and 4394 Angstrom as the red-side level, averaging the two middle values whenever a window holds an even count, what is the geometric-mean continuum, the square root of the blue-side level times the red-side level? 7.0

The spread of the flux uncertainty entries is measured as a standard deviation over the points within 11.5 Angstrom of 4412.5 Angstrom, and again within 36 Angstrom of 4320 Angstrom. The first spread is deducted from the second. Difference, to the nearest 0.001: 0.008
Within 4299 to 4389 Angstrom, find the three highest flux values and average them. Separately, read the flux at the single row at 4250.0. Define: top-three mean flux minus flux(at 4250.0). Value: 2.3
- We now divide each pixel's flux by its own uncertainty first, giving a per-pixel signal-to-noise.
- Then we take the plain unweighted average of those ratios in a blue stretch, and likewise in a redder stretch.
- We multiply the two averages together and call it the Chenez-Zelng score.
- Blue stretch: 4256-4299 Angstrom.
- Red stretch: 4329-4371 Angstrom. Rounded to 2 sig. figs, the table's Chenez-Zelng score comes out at 99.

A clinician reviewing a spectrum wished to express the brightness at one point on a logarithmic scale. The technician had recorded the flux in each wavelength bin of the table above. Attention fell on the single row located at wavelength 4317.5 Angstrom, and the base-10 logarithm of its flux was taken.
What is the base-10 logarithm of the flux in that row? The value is 0.98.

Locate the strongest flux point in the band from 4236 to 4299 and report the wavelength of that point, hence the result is 4267.5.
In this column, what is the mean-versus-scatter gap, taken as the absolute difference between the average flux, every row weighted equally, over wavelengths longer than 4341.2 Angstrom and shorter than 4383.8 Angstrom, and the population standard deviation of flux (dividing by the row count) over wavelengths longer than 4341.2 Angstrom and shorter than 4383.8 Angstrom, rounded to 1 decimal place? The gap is 6.9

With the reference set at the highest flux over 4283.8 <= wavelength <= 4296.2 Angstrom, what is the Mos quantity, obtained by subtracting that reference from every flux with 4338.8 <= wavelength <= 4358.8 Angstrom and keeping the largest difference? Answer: 1.2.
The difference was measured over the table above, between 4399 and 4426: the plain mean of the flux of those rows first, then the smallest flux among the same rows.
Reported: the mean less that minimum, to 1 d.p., 0.9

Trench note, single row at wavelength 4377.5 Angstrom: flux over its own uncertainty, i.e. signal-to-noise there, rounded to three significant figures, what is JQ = 11.5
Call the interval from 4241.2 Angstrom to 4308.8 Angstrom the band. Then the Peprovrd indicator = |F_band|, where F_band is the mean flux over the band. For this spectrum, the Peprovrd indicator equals 6.4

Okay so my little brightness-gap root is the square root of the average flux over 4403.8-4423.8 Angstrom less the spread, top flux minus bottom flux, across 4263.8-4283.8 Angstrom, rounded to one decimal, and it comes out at 2.4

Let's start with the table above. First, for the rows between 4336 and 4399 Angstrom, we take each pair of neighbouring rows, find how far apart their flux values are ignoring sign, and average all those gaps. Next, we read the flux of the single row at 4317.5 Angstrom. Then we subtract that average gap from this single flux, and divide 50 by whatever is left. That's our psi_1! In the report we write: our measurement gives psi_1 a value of 5.9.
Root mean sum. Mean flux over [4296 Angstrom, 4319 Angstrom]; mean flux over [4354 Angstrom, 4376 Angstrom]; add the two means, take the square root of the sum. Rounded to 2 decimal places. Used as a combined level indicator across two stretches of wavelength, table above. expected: 3.76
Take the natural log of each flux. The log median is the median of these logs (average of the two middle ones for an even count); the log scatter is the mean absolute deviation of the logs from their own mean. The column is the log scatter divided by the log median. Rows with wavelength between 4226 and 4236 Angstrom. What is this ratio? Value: 0.041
